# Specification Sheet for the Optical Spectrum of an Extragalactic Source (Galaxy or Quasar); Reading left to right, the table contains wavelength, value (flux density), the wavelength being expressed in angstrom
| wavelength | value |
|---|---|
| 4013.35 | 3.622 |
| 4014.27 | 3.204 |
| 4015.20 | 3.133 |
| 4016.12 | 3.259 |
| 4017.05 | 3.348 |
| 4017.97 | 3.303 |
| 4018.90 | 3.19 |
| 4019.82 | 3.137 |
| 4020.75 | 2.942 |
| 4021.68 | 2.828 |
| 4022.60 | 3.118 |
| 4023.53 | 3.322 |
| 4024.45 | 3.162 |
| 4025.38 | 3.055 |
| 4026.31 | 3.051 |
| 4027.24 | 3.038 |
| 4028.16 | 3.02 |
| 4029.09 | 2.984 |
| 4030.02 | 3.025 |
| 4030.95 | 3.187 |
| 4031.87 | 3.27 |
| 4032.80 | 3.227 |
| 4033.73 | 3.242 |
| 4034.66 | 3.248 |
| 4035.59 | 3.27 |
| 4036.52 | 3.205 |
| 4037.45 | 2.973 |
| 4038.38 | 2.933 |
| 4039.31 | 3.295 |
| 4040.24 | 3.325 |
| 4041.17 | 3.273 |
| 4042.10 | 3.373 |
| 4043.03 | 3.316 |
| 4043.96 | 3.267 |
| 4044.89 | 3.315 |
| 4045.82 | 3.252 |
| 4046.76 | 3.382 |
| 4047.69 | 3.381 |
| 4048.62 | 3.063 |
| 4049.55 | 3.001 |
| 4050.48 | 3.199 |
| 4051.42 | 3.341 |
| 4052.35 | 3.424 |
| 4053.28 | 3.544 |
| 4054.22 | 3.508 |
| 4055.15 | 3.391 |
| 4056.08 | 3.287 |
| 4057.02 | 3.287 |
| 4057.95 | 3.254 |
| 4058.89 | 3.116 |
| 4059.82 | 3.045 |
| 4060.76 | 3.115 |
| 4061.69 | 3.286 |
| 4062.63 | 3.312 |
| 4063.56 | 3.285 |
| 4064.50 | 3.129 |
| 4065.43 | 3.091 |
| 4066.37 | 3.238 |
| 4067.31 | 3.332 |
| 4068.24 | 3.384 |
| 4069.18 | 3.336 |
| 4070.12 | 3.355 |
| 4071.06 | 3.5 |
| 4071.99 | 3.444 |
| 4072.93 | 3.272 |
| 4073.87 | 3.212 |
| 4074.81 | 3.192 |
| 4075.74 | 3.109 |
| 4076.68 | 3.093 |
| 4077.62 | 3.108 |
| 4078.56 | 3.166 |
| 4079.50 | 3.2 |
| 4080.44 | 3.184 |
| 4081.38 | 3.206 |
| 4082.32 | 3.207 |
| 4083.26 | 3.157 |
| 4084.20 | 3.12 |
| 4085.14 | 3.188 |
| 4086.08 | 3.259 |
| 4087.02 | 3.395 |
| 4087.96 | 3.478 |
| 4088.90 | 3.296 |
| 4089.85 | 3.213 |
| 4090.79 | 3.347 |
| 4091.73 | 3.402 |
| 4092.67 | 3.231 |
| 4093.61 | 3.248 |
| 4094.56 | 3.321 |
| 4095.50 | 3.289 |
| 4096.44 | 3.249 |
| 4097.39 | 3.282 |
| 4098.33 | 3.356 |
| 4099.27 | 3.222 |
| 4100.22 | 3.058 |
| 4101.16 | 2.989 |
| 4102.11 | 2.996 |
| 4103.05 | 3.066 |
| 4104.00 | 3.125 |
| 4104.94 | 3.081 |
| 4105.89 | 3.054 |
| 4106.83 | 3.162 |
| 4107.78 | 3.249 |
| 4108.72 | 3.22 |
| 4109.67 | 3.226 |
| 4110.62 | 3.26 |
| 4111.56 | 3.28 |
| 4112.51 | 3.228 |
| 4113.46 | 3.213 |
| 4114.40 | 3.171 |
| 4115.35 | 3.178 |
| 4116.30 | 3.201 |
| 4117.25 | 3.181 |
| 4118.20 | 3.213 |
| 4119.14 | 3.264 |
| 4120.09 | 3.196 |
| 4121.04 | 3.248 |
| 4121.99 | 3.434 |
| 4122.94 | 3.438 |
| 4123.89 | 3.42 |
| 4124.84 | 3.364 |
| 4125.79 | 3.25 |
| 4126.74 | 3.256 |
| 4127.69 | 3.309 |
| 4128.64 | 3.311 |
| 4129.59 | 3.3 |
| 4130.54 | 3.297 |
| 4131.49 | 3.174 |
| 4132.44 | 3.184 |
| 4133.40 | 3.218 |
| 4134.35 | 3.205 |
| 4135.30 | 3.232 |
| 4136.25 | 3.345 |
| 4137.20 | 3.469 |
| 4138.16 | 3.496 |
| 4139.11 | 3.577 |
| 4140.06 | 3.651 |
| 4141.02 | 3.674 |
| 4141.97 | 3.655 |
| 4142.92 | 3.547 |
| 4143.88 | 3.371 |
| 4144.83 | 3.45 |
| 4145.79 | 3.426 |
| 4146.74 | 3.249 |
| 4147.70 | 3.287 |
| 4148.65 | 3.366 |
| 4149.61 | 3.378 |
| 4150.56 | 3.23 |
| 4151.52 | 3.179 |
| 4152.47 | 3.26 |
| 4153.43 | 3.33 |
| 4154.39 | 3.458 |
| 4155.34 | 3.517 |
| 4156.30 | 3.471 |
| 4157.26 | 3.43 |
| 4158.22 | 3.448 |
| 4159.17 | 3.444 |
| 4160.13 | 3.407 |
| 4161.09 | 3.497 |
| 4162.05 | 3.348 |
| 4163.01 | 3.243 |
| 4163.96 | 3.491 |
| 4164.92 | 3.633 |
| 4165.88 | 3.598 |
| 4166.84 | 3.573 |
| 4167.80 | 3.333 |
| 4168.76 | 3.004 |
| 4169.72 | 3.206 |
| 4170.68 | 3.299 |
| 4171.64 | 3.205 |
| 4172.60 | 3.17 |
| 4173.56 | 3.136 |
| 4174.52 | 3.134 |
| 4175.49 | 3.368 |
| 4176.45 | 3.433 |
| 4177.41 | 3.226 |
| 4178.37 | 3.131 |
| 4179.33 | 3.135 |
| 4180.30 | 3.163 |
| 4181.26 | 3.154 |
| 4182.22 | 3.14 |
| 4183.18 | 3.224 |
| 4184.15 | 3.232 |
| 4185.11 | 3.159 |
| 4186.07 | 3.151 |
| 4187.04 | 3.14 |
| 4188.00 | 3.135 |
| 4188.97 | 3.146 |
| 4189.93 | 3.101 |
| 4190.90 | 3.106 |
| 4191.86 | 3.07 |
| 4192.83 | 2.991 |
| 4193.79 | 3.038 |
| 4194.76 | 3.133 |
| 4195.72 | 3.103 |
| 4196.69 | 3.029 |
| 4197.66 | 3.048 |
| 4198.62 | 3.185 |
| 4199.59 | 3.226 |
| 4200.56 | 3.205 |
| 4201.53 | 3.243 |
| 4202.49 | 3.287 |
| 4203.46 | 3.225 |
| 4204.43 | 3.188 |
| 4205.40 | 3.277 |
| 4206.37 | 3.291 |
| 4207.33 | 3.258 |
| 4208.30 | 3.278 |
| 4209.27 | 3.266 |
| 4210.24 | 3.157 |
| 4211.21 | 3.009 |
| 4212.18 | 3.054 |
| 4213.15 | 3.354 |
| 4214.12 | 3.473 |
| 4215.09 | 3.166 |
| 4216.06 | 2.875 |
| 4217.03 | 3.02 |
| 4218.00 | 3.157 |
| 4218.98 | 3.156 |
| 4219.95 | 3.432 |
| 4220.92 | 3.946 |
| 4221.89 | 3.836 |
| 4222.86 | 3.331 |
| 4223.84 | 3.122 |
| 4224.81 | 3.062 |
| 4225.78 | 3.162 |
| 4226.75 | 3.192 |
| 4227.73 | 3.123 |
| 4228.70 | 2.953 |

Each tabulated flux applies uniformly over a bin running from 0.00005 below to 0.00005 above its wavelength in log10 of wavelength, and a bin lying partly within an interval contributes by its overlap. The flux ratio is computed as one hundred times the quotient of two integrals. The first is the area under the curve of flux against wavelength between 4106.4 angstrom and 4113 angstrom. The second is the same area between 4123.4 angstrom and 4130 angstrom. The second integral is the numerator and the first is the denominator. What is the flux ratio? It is 103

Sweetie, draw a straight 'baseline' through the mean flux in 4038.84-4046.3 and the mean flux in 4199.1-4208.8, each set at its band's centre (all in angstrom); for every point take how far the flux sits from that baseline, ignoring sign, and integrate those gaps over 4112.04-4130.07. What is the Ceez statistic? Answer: 1.3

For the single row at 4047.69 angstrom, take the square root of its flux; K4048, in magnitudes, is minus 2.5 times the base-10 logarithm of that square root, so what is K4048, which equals -0.661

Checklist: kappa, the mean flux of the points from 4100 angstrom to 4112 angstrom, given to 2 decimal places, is 3.14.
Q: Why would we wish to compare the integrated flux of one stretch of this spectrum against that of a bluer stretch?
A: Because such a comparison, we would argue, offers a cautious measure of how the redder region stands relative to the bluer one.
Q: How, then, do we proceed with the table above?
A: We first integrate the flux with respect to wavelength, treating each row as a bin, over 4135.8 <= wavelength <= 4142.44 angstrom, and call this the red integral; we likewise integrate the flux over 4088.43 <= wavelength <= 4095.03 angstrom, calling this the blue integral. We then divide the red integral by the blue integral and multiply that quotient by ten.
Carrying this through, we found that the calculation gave 10.9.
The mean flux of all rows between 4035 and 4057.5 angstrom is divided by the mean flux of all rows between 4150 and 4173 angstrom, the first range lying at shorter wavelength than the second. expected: 0.97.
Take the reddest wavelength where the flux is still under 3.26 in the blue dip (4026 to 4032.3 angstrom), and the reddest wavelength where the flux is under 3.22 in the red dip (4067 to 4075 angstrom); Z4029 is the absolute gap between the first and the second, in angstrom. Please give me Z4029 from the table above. 43.9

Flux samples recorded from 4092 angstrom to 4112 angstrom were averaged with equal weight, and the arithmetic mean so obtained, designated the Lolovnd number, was 3.19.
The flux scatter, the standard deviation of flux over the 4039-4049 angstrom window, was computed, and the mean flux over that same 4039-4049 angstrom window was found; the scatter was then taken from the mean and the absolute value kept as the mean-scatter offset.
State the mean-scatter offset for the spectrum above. 3.21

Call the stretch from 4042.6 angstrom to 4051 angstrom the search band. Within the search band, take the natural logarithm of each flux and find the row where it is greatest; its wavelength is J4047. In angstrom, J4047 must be 4046.76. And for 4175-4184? 4176.45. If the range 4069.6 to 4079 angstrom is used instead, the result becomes 4071.06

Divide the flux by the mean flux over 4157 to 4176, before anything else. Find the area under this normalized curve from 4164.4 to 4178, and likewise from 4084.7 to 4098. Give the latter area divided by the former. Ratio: 0.98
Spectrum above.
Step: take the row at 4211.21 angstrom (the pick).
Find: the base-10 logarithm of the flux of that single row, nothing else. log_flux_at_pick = 0.478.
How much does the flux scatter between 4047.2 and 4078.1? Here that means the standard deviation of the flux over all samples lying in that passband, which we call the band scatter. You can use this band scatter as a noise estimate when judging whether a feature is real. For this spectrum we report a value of 0.14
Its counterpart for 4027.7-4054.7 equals 0.16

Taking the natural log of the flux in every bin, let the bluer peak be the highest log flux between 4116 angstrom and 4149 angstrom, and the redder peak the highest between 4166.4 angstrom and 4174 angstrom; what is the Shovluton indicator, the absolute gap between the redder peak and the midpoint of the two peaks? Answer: 0.014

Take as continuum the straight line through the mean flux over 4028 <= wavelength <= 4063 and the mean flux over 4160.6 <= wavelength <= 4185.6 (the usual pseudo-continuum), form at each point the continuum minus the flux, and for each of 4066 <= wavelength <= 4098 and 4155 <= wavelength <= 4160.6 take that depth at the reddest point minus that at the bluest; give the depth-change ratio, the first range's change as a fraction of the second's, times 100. -30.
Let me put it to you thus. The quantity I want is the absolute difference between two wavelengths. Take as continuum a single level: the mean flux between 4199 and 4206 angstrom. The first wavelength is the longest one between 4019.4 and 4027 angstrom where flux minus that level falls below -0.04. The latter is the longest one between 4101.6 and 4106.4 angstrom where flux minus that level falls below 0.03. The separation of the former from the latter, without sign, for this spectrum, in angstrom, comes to 79.6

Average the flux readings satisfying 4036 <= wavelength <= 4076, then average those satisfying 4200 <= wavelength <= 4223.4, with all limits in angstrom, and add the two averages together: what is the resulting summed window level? 6.53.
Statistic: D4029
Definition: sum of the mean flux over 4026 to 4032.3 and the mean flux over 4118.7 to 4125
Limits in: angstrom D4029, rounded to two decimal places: 6.42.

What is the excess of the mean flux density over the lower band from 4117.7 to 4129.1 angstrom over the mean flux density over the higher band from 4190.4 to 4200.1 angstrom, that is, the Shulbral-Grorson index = 0.2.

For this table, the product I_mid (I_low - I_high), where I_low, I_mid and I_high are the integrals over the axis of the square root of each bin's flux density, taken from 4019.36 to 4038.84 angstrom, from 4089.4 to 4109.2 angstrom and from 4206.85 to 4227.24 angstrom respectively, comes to -86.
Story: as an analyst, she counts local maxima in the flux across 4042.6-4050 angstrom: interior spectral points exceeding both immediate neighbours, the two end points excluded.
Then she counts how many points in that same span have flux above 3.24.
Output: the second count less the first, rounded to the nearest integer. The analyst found 4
